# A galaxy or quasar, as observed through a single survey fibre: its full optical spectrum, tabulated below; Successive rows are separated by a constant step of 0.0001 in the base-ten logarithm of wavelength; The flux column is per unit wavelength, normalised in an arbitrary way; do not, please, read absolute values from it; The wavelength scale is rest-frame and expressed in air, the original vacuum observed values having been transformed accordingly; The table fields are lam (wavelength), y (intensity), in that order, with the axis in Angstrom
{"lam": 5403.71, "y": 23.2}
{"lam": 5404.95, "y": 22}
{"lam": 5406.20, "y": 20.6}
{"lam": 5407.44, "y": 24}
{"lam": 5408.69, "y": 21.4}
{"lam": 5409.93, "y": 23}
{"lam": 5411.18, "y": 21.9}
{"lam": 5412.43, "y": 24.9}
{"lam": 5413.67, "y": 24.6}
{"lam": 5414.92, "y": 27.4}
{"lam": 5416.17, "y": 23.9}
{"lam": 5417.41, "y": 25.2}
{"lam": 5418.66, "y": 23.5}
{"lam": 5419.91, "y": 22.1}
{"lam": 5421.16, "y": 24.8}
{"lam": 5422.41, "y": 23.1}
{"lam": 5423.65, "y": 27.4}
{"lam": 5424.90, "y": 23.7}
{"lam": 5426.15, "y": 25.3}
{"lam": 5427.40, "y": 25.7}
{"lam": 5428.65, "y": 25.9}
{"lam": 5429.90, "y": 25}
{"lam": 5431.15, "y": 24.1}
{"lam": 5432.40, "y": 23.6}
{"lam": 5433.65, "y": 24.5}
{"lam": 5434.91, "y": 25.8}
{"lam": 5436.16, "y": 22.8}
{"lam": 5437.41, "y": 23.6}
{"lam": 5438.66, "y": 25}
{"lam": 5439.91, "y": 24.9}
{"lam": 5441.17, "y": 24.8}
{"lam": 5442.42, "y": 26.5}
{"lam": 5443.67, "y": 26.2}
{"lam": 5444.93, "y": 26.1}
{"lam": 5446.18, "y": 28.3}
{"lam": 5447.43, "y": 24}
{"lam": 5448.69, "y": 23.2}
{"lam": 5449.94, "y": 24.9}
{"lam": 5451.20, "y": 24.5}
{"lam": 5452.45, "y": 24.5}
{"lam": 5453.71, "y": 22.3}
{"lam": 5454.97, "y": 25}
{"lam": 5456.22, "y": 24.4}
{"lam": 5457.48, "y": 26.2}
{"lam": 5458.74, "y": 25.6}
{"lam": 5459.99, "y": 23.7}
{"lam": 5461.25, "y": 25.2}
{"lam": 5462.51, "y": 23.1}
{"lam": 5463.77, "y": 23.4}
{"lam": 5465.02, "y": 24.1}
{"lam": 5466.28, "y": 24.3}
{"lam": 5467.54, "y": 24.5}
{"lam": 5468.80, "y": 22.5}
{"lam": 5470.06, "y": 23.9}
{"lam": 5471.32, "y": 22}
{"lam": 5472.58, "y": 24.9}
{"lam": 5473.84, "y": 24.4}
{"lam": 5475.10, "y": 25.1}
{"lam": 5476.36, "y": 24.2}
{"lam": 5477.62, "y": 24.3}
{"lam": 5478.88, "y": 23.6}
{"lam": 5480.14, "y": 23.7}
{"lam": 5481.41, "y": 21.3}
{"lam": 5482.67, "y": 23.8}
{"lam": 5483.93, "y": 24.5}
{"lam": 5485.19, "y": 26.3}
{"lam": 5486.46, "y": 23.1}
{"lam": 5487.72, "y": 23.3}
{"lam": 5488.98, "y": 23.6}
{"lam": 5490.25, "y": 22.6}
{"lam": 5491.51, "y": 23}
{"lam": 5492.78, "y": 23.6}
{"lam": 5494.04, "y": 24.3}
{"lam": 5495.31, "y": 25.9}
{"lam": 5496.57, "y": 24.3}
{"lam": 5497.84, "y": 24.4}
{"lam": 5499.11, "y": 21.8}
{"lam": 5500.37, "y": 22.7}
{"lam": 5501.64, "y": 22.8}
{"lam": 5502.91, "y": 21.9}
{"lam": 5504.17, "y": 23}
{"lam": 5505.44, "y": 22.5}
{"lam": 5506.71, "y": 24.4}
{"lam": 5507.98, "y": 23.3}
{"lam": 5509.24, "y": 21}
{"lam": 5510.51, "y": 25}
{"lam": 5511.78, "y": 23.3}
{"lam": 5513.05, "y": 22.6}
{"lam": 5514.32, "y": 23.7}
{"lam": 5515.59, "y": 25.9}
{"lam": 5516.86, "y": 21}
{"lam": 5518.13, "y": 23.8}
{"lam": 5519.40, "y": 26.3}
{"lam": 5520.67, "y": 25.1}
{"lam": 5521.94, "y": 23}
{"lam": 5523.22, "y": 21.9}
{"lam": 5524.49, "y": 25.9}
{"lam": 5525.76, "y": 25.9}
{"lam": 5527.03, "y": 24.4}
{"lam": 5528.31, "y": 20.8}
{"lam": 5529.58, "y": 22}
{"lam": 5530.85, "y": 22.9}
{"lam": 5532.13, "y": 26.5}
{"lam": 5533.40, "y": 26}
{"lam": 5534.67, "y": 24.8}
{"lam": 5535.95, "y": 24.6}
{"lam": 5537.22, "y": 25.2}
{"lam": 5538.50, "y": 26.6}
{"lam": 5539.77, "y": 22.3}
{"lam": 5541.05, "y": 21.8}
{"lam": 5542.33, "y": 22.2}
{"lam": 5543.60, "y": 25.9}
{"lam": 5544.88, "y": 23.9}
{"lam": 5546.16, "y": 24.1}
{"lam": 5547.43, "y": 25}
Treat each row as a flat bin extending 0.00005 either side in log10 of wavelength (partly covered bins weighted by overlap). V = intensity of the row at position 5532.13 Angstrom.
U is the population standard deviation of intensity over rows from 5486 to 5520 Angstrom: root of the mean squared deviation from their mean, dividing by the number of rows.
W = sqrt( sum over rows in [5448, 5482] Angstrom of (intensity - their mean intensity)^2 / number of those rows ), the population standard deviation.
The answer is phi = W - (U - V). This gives 26.3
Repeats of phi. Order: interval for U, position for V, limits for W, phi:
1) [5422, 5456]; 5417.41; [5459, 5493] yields 24.9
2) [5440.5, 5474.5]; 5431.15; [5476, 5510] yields 23.9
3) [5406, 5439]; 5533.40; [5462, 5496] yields 25.5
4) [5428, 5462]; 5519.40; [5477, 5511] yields 26.3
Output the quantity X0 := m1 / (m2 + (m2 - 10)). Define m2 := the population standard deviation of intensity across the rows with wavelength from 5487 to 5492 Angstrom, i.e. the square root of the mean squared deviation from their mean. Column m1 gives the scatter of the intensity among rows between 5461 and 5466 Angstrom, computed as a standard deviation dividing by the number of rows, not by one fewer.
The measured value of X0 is -0.09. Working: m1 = 0.8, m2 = 0.37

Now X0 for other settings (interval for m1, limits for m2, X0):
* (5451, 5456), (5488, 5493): -0.11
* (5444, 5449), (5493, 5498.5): -0.23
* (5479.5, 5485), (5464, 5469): -0.14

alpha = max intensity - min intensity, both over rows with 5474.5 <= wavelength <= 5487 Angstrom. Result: 5.0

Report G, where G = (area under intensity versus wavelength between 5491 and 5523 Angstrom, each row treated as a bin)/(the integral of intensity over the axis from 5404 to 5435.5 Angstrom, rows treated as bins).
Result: 0.99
